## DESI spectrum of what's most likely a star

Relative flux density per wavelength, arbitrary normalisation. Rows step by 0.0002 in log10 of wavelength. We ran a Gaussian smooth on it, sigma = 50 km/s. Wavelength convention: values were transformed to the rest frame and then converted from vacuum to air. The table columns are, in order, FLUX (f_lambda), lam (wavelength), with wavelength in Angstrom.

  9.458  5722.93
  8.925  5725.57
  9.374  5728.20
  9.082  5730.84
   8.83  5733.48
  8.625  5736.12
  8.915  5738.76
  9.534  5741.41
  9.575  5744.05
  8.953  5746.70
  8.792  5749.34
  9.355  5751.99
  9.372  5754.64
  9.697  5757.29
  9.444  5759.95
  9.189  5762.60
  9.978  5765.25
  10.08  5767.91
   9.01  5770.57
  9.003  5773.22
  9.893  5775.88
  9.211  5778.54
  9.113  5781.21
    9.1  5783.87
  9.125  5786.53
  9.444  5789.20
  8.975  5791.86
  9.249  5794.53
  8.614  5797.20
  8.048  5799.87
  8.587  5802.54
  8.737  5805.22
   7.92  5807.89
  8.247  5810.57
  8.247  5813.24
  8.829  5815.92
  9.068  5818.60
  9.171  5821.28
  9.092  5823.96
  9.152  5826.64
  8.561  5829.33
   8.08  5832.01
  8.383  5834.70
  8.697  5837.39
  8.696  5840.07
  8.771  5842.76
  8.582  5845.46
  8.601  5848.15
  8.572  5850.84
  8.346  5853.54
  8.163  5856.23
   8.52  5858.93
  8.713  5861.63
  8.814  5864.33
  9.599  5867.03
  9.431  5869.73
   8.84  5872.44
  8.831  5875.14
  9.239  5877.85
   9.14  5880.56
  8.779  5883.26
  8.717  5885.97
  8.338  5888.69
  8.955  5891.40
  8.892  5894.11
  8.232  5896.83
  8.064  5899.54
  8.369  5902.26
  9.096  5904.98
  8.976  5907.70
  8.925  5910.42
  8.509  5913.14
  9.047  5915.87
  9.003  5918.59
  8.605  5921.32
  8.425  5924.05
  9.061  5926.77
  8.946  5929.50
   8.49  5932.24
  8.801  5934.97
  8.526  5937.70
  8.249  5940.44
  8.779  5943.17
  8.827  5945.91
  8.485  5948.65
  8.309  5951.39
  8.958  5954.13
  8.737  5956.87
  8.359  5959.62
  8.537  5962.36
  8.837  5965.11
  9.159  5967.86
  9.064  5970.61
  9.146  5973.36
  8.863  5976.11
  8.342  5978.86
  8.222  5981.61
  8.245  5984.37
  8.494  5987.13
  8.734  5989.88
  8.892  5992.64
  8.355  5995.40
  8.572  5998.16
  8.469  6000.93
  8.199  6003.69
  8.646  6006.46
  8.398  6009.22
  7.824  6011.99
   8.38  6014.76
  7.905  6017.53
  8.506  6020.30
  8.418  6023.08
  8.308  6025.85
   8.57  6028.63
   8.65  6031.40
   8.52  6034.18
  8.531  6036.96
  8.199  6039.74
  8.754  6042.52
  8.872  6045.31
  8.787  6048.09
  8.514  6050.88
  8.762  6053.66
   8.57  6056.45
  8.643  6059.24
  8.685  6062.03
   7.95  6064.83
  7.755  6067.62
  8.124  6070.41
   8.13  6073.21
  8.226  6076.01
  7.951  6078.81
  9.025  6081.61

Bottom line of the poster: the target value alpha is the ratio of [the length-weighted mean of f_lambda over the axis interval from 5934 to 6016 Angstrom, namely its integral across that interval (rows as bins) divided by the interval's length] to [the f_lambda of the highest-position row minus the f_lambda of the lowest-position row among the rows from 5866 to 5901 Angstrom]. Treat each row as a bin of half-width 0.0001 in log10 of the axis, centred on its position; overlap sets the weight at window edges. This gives -6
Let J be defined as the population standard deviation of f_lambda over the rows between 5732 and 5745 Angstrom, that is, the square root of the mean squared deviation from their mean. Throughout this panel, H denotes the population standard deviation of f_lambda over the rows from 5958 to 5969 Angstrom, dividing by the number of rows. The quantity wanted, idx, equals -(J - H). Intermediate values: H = 0.30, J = 0.39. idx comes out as -0.08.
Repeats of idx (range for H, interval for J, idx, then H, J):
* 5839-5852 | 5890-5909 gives -0.31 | 0.08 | 0.39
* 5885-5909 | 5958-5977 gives 0.07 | 0.36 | 0.28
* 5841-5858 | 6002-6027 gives -0.06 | 0.20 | 0.25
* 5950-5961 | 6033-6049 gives 0.04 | 0.27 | 0.23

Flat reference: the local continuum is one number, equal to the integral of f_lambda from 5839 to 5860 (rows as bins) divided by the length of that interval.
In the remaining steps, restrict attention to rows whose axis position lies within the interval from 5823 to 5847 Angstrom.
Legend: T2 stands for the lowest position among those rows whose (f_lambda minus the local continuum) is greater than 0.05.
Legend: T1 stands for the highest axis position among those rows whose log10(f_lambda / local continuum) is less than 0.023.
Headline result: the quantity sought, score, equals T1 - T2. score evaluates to 21.5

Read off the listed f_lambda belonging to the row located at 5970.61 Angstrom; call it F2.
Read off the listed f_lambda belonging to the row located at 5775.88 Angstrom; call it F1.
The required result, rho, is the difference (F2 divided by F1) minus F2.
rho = -8.1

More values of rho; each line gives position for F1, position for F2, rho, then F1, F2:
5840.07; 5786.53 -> -8.1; 8.696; 9.125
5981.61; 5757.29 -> -8.5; 8.222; 9.697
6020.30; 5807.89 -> -7.0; 8.506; 7.92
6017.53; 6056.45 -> -7.5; 7.905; 8.57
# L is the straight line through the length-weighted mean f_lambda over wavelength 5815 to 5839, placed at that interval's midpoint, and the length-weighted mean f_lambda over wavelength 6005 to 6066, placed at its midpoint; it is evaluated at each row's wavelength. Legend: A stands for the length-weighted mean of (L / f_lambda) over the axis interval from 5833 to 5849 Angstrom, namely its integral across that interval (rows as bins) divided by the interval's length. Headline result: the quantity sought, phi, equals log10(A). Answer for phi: 0.008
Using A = 1.02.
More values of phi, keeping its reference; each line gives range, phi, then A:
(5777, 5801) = -0.007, 0.98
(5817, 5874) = 0.001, 1.00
